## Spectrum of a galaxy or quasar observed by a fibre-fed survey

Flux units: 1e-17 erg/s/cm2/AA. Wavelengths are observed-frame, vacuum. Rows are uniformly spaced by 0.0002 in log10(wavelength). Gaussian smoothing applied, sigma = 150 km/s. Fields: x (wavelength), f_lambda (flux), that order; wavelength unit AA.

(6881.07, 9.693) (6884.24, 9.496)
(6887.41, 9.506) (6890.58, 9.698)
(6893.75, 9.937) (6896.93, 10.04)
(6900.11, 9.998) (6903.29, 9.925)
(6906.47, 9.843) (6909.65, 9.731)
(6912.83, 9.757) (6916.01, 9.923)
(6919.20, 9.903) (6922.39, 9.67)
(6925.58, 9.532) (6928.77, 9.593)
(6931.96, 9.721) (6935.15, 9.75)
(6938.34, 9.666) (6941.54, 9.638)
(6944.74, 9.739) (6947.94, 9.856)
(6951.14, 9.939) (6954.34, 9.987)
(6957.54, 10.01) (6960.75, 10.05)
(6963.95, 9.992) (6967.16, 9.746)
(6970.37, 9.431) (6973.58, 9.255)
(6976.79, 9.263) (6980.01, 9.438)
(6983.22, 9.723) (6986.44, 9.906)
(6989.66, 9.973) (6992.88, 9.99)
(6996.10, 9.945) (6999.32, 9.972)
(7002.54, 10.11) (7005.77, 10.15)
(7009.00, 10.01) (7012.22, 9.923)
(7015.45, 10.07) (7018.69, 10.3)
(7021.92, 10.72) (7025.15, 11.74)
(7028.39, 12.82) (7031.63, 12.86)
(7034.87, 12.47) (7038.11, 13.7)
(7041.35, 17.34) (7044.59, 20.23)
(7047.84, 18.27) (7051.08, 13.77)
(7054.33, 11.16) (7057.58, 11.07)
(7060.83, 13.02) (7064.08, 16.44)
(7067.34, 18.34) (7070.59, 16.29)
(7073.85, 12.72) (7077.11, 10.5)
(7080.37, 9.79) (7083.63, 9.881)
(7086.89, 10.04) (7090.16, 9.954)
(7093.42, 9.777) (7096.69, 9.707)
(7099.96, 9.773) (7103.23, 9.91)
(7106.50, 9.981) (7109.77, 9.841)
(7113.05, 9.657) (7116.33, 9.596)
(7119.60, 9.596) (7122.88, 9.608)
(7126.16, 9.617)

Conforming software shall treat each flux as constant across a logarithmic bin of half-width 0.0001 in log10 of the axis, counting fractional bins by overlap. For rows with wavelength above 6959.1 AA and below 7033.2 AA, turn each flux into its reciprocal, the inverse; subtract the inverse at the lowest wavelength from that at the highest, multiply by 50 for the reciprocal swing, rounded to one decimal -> -1.1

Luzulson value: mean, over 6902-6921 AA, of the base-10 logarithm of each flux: 0.993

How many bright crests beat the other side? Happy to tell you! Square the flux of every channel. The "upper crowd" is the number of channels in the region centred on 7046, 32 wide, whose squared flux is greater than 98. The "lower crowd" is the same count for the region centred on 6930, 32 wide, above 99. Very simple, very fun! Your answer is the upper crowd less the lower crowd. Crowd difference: 10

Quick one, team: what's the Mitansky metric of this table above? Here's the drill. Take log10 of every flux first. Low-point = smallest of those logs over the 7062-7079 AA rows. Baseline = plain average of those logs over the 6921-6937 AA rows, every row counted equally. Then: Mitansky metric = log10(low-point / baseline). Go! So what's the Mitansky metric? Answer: 0.016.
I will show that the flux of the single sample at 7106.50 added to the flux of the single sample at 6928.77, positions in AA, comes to 19.6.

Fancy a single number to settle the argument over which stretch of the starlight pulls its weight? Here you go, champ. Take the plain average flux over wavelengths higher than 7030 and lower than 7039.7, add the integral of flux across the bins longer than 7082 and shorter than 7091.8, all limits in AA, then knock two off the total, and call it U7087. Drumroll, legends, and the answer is 109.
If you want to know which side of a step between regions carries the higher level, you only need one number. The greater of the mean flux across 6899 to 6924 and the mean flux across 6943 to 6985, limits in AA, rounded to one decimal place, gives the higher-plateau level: 9.8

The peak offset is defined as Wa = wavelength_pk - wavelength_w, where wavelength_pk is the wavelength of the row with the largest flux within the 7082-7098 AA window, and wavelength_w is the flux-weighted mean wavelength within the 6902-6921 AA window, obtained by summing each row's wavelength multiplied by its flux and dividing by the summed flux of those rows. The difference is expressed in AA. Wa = 175.6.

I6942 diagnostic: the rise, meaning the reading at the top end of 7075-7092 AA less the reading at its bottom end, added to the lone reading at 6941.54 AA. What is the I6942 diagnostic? 9.1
